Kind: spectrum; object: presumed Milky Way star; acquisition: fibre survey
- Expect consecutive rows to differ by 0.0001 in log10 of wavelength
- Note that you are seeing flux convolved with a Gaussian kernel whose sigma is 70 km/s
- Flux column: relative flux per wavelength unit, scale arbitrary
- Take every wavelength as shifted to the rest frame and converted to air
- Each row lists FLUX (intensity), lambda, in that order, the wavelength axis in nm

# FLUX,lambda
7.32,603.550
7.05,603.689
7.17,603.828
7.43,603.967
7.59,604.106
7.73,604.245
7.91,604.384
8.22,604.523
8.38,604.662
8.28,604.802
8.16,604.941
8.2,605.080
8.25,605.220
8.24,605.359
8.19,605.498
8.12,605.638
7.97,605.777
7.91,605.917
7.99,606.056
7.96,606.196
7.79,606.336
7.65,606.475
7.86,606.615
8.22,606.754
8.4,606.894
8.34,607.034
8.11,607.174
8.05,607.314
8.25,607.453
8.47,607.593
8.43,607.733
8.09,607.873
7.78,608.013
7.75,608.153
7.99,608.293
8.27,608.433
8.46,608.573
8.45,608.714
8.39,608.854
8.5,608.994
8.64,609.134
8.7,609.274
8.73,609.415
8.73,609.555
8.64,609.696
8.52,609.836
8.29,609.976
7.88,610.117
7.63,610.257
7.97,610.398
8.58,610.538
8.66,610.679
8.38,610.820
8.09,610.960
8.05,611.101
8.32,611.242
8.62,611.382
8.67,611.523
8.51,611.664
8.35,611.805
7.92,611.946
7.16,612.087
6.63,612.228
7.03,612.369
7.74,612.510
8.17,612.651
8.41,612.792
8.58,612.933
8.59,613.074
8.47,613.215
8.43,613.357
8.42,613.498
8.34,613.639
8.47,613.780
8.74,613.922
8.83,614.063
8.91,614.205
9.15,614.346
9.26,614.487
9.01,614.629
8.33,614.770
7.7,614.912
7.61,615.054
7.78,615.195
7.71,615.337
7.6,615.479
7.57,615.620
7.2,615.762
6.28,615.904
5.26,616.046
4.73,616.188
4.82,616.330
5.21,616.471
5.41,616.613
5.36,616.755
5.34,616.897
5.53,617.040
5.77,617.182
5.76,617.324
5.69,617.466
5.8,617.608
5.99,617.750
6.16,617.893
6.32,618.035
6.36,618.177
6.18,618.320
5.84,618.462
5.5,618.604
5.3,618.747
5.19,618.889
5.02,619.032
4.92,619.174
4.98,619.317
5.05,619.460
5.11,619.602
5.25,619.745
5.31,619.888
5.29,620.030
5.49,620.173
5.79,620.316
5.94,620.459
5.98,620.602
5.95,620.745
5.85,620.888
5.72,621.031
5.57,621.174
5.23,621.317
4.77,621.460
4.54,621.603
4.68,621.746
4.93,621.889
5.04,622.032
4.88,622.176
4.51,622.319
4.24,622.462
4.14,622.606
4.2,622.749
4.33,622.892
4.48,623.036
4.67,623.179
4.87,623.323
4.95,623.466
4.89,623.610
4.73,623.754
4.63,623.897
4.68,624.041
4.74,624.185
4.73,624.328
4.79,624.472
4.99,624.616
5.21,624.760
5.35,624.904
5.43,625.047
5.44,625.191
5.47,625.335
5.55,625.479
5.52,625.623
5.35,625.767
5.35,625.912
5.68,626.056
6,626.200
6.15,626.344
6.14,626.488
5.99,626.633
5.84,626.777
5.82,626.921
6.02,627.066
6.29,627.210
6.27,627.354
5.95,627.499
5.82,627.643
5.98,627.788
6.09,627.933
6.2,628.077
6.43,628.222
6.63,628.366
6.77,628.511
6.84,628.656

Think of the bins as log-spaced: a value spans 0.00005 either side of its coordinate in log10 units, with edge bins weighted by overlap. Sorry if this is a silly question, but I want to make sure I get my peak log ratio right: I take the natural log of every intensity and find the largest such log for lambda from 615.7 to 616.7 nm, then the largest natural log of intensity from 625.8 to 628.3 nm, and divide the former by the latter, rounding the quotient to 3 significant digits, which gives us 1.06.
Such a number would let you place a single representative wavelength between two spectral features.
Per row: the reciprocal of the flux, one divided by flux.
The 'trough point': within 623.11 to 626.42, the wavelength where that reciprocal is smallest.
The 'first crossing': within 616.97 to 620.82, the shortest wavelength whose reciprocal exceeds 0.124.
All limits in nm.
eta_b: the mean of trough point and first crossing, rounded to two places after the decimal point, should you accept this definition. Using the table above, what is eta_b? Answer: 621.69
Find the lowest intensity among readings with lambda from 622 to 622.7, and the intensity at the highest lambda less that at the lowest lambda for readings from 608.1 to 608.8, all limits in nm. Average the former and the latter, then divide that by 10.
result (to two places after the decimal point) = 0.24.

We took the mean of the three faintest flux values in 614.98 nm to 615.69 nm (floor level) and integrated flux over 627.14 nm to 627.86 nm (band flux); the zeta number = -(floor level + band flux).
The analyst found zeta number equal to -12.0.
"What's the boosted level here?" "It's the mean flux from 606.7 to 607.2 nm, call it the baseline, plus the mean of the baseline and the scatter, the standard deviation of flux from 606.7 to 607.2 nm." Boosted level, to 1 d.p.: 12.5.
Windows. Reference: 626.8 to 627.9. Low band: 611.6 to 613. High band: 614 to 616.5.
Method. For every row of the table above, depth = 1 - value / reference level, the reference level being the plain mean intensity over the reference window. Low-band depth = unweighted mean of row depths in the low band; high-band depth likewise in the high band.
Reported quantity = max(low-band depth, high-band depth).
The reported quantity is -0.23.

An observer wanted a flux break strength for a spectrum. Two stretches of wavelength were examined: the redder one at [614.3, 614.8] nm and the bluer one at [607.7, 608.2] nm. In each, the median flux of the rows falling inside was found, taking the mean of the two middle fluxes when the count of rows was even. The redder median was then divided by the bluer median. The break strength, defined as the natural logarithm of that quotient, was 0.13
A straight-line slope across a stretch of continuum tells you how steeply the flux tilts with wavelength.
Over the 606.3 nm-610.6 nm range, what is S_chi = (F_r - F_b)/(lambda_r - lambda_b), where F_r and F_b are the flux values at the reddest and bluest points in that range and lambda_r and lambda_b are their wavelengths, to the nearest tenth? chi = 0.2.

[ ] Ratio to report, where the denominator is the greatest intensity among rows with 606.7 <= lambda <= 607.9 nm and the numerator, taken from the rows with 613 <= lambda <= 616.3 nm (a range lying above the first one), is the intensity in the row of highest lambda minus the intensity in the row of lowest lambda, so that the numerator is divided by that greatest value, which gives -0.46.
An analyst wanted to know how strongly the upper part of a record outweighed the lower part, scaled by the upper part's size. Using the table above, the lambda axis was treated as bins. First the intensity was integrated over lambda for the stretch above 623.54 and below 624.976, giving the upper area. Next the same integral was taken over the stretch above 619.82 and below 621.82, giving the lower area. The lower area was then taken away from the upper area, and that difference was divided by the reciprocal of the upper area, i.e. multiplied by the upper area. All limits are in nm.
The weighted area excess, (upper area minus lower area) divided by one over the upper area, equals -27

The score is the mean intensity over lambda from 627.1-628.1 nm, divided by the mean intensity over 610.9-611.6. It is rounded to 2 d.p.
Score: 0.73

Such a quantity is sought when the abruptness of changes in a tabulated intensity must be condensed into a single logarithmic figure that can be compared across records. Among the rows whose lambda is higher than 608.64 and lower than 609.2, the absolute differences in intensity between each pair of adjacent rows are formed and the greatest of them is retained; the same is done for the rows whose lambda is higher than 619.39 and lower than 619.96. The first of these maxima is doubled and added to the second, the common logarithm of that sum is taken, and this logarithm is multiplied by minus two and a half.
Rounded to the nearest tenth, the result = 0.9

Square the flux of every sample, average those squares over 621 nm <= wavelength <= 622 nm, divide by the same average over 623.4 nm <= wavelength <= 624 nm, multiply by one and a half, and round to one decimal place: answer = 1.7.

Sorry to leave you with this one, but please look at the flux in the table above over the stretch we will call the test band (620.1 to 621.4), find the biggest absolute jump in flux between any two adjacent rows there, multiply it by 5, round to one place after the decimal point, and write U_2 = 1.7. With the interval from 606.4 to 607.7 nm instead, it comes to 1.8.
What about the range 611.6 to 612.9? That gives 3.8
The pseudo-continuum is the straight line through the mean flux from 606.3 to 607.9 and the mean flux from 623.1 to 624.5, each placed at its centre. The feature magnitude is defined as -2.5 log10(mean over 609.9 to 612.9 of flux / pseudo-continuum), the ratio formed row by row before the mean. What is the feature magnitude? -0.11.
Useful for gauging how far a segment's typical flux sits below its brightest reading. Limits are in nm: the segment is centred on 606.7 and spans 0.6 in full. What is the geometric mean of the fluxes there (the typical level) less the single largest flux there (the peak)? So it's -0.37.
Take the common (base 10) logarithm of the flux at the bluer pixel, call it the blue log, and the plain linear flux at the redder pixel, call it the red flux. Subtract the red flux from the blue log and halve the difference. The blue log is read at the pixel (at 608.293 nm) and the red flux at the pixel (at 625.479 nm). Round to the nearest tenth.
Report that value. -2.3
